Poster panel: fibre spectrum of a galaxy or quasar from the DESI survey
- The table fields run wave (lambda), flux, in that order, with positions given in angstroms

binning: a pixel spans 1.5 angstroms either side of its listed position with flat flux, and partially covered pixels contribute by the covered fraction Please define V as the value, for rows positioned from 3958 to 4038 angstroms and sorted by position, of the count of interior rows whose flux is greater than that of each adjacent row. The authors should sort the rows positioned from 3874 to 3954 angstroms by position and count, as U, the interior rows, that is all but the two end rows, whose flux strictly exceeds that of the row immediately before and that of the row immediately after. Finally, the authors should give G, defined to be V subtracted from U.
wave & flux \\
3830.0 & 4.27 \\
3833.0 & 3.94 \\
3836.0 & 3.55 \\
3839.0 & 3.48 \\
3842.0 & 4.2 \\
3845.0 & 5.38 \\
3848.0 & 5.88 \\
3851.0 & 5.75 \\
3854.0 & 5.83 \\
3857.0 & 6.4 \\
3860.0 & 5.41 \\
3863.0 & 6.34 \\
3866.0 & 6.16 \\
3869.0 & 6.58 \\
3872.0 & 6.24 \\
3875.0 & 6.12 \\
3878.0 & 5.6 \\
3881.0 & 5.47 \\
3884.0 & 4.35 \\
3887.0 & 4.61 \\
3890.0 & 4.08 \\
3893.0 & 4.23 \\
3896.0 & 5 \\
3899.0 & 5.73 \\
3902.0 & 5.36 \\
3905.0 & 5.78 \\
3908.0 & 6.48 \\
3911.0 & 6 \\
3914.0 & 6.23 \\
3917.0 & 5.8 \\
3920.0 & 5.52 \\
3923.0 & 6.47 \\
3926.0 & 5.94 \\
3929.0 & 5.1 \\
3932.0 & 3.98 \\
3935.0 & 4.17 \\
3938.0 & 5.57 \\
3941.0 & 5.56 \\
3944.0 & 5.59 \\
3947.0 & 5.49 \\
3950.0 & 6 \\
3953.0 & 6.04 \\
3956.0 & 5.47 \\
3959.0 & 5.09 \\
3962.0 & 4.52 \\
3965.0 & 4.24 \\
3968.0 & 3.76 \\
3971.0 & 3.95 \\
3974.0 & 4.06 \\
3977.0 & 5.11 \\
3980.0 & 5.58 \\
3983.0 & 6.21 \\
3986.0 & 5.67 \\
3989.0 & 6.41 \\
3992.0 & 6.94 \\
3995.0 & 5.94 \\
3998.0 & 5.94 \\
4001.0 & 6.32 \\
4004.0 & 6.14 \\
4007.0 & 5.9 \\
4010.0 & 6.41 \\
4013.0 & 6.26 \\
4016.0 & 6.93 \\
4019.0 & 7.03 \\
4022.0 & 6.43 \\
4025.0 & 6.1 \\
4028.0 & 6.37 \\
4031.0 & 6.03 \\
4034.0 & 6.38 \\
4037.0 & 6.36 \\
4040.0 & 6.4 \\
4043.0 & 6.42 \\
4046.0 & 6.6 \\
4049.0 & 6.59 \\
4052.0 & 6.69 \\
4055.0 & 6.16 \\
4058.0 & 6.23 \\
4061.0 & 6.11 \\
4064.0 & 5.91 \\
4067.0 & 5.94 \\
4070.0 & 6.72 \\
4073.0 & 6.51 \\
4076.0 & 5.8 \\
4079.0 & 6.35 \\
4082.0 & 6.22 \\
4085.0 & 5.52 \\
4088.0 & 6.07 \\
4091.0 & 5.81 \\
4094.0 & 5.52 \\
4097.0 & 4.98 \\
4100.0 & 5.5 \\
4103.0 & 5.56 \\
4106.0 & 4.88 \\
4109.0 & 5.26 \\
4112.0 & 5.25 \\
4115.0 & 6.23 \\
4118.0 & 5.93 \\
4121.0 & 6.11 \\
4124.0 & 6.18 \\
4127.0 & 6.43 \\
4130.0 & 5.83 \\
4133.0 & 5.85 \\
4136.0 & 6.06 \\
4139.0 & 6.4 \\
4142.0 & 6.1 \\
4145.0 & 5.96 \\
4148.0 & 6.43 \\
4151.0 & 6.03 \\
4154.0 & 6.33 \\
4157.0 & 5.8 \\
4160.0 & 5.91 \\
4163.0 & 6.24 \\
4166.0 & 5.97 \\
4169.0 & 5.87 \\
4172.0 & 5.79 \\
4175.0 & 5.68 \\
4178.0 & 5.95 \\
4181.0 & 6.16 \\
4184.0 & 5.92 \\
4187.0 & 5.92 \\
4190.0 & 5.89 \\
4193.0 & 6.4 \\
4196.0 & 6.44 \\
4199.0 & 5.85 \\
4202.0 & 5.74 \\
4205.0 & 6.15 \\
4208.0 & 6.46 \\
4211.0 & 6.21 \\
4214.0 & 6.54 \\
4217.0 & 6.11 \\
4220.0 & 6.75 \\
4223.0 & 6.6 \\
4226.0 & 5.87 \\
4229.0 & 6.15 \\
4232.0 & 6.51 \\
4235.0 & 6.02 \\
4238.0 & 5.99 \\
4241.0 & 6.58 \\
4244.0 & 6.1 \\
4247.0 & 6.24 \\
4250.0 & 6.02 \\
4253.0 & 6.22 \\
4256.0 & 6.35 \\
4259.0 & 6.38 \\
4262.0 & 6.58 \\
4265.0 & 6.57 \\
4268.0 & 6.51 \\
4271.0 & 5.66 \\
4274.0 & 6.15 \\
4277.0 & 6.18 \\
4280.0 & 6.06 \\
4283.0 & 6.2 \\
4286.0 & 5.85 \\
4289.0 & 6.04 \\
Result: 0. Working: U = 7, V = 7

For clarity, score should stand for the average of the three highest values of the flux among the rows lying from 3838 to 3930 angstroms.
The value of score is 6.51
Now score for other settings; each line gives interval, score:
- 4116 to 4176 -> 6.42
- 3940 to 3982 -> 5.88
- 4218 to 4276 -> 6.64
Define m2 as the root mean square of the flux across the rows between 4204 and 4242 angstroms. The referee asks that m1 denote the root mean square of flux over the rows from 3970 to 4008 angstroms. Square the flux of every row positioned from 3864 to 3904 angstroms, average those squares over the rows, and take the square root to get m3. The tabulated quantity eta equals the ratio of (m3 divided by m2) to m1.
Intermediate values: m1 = 5.77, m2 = 6.3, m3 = 5.4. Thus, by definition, 0.149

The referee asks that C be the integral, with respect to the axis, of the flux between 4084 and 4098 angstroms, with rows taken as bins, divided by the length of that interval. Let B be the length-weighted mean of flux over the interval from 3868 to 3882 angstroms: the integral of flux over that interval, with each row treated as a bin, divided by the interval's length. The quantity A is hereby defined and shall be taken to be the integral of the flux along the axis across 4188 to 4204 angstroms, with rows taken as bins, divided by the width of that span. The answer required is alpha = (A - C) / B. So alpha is 0.08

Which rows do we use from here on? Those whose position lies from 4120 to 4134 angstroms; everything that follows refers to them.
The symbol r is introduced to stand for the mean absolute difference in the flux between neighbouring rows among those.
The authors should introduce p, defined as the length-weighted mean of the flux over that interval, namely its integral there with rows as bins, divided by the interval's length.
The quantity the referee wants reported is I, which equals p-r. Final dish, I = 5.85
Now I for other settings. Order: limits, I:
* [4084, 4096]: 5.34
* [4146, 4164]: 5.78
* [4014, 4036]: 6.13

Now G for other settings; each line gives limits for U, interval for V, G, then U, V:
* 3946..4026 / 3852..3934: -2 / 6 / 8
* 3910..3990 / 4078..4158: -2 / 6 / 8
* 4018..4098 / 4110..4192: 1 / 8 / 7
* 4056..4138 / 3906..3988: 1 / 7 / 6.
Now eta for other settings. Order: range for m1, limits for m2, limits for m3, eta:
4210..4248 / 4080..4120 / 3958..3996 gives 0.150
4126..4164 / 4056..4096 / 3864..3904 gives 0.146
